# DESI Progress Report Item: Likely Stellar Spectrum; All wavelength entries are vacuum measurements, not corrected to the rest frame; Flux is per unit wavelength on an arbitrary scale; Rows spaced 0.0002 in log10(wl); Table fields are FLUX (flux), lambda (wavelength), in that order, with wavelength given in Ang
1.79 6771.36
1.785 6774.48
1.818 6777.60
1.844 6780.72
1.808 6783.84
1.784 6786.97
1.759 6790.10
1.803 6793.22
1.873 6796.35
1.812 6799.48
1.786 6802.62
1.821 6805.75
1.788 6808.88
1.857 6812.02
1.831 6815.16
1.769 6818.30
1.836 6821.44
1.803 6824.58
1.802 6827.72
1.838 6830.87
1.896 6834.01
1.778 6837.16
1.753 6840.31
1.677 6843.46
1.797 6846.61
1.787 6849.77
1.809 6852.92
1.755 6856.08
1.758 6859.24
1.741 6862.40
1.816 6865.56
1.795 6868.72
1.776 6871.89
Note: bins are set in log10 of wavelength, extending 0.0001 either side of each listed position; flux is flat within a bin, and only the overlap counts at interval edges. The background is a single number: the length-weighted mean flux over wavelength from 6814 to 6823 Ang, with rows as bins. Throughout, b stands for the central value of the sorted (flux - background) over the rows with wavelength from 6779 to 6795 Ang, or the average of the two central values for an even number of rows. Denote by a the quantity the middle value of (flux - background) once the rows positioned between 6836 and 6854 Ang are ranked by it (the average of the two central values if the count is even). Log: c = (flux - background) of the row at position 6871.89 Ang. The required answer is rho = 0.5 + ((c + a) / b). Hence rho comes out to 8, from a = -0.029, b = -0.008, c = -0.04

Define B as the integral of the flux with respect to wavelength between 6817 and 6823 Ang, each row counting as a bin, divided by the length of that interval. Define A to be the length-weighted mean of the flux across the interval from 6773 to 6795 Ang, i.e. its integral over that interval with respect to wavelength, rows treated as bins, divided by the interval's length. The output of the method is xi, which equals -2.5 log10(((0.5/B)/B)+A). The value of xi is -0.728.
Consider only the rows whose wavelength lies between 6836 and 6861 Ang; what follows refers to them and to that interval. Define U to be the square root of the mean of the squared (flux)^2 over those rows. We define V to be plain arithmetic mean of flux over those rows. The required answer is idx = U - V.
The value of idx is 1.35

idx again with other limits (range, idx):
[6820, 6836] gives 1.54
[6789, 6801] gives 1.48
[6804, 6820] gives 1.48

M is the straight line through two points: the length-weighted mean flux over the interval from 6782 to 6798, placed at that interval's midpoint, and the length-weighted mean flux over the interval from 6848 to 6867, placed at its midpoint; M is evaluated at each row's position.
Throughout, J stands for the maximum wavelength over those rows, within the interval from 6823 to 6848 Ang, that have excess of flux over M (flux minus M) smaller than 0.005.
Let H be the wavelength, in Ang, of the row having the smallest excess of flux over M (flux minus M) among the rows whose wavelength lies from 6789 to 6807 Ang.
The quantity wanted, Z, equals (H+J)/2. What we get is 6816.8 Ang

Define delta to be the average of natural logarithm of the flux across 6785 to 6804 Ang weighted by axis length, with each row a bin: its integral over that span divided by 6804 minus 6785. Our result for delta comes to 0.589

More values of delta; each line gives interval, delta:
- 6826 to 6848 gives 0.583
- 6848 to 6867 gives 0.575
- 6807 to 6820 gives 0.594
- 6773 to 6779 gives 0.589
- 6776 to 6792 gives 0.589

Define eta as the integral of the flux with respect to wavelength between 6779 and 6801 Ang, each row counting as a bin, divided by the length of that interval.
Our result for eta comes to 1.81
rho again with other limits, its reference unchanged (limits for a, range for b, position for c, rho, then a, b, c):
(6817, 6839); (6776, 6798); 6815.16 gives -3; -0.008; -0.003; 0.02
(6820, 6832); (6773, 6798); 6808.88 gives 3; 0.008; -0.006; -0.02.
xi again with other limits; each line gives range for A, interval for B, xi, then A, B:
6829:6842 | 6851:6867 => -0.738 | 1.81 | 1.78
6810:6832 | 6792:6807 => -0.736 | 1.82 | 1.82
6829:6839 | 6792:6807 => -0.744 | 1.83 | 1.82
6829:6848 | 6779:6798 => -0.721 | 1.79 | 1.81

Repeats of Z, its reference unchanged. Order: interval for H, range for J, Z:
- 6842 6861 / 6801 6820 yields 6830.9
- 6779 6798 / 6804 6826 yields 6804.2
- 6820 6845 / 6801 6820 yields 6830.9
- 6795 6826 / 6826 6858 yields 6837.2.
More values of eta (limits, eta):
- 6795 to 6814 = 1.82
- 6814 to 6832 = 1.81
